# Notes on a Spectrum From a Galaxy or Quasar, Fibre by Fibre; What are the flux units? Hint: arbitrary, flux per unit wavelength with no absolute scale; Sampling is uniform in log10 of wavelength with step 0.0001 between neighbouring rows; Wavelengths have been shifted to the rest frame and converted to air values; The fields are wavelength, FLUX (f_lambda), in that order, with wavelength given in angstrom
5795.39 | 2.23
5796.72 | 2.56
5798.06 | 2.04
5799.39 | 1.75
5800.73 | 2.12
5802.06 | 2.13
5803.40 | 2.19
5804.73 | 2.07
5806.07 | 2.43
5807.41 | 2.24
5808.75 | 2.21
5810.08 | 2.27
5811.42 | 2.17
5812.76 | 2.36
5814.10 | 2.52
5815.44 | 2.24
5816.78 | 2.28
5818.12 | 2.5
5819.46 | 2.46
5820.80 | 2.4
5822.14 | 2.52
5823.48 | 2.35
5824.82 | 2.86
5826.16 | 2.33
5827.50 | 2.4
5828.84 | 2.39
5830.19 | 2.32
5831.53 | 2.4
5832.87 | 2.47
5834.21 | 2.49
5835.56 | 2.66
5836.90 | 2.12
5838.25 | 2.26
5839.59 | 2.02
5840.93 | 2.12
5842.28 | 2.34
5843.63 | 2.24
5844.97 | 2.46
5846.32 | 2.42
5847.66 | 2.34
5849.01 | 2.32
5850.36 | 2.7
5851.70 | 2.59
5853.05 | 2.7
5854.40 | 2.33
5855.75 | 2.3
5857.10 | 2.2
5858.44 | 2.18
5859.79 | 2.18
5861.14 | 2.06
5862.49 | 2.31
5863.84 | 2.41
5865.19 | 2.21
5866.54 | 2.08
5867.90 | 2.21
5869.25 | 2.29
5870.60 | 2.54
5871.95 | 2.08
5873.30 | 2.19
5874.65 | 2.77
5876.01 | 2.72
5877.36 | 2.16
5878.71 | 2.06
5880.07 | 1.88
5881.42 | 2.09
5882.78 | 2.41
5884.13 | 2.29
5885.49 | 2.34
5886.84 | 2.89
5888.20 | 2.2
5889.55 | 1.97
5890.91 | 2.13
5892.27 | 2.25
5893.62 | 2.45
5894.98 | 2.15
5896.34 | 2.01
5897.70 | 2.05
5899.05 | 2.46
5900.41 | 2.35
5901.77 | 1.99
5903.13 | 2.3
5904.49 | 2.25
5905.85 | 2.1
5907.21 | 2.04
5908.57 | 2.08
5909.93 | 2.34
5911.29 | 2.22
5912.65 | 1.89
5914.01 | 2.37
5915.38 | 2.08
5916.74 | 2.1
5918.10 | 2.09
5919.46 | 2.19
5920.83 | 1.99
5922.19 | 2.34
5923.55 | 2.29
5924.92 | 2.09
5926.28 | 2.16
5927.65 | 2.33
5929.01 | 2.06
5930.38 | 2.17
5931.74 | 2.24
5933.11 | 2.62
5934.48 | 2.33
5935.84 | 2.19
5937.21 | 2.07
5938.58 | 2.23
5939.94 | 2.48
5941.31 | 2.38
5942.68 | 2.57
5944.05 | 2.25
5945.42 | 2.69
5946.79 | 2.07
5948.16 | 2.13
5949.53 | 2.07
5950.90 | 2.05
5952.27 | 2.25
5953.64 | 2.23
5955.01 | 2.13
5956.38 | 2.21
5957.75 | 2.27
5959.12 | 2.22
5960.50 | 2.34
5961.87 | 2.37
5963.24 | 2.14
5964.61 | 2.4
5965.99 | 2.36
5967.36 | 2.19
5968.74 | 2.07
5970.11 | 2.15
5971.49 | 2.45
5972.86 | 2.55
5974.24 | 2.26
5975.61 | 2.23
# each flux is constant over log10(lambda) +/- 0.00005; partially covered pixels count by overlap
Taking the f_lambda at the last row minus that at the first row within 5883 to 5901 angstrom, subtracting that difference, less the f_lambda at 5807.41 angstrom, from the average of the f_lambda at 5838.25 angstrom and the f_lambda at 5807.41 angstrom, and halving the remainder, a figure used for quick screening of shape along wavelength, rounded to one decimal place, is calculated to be 2.2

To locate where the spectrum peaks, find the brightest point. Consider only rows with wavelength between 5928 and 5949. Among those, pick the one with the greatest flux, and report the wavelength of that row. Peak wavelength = 5945.42 angstrom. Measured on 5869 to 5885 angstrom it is 5874.65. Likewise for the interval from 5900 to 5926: 5914.01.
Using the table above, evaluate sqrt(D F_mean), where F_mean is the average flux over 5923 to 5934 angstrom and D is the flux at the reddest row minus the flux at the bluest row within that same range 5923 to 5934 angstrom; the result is 0.86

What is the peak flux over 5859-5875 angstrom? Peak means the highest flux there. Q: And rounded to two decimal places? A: 2.77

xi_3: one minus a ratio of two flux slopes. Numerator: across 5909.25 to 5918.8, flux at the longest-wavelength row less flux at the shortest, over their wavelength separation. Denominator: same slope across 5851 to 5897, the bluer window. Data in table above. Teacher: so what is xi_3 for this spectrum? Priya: -1.4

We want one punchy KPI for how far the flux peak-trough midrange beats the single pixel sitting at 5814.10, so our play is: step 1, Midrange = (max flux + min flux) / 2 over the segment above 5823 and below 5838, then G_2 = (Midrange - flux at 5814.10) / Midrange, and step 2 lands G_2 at -0.01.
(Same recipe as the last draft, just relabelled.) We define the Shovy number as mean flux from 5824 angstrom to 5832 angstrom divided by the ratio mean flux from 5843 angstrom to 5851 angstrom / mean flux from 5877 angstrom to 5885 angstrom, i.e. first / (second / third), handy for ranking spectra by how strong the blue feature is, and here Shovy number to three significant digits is 2.18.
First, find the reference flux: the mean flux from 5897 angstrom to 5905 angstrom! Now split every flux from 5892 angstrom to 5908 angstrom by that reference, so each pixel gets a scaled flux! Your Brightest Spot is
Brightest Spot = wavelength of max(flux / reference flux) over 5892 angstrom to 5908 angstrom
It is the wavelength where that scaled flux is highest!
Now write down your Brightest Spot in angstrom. 5899.05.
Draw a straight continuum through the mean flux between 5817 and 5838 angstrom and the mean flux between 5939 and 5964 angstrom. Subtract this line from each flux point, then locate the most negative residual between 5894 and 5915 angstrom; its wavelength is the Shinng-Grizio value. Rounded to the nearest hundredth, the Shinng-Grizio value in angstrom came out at 5912.65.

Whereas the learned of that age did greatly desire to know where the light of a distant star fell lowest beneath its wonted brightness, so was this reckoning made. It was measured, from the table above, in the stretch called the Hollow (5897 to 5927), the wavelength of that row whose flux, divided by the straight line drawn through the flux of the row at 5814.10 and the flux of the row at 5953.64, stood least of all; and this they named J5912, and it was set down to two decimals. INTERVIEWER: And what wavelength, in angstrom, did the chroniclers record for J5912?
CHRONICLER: 5912.65 angstrom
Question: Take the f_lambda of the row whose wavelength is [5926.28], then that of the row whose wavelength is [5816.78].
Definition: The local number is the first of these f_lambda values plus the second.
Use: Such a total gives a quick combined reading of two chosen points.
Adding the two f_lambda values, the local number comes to 4.44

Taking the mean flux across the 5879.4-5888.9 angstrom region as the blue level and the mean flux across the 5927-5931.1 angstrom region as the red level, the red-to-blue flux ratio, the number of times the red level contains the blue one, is 0.95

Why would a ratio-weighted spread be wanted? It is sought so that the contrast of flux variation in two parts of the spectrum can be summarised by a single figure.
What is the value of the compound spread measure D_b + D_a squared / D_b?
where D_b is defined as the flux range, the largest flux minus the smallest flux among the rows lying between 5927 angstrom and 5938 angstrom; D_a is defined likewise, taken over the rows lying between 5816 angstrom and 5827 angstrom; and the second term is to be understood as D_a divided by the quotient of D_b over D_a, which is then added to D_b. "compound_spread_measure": 1.16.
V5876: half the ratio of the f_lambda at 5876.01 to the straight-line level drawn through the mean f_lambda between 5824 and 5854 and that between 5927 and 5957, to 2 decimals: 0.58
